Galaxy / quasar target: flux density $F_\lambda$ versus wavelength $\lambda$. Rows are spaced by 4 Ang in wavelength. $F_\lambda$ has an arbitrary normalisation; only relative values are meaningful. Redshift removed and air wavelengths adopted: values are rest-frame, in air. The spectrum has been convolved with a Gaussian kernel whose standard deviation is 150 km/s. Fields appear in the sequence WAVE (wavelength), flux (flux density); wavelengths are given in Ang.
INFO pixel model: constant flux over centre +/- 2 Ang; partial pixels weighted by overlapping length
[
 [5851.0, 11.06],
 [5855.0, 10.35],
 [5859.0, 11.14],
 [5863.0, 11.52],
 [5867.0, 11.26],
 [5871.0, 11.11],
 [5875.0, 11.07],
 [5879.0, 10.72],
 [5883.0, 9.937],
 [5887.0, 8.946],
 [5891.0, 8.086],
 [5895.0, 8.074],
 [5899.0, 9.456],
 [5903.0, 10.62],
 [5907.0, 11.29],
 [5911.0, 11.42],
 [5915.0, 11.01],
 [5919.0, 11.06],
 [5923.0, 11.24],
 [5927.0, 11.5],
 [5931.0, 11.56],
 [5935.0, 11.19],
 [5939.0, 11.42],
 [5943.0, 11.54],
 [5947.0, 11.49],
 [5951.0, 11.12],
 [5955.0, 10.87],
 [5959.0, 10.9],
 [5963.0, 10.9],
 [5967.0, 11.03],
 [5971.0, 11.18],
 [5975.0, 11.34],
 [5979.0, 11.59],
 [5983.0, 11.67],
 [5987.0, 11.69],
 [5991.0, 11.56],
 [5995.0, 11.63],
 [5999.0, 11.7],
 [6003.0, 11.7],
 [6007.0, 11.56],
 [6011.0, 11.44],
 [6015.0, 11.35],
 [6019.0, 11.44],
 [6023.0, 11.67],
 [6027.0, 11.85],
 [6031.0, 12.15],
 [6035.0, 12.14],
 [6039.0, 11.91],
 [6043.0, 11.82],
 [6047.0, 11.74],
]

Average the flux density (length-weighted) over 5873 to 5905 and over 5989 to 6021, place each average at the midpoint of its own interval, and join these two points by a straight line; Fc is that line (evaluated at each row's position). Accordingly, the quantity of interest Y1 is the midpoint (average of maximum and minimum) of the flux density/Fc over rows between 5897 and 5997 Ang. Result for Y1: 1.056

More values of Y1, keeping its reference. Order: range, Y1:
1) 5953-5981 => 1.024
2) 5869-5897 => 1.012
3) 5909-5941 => 1.111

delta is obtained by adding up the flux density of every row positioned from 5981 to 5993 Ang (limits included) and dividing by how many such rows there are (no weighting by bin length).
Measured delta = 11.6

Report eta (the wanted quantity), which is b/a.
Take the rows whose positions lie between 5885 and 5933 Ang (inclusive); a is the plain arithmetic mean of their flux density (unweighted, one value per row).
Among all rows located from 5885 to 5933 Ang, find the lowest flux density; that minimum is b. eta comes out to 0.78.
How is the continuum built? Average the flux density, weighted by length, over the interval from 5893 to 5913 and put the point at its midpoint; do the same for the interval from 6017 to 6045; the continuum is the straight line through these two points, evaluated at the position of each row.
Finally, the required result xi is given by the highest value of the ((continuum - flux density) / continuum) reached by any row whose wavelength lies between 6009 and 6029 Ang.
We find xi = 0.025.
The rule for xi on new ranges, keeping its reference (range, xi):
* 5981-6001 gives -0.020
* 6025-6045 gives 0.016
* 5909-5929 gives -0.065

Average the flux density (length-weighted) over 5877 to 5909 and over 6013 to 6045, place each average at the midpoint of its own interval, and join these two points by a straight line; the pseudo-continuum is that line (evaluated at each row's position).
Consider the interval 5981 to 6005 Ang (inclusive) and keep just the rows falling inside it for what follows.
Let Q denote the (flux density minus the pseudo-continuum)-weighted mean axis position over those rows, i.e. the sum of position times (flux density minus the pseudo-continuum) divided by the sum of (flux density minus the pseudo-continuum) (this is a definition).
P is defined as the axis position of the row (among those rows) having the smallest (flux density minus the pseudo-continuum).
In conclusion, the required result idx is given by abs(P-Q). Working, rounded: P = 6003.0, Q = 5991.5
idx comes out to 11.5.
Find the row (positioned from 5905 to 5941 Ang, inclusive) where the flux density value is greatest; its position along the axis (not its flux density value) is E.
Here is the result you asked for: 5931.0 Ang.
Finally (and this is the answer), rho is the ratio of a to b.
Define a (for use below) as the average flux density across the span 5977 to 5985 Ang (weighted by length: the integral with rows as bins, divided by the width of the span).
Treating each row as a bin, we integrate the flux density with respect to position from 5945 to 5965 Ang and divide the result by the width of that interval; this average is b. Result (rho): 1.05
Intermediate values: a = 11.6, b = 11.1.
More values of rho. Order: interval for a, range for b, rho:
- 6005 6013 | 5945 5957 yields 1.03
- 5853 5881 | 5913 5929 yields 0.98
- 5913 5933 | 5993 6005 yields 0.97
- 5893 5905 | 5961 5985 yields 0.83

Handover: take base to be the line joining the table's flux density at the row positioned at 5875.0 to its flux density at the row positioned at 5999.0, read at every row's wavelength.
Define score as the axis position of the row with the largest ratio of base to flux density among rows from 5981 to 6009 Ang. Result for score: 6007.0 Ang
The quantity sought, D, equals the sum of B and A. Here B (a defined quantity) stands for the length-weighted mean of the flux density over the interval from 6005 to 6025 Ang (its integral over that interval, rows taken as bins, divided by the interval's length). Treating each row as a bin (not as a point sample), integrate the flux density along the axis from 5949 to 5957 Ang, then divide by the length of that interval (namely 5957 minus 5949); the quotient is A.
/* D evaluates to 22.49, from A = 11.0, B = 11.5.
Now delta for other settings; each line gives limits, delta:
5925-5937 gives 11.4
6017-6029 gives 11.7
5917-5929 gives 11.3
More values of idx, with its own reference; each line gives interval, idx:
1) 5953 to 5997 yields 15.5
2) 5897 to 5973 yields 29.9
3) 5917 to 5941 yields 6.2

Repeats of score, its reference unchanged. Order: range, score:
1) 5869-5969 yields 5895.0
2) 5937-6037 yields 5963.0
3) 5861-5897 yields 5895.0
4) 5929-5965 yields 5963.0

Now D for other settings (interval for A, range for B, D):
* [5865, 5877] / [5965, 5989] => 22.56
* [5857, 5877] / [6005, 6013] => 22.72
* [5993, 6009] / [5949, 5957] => 22.64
